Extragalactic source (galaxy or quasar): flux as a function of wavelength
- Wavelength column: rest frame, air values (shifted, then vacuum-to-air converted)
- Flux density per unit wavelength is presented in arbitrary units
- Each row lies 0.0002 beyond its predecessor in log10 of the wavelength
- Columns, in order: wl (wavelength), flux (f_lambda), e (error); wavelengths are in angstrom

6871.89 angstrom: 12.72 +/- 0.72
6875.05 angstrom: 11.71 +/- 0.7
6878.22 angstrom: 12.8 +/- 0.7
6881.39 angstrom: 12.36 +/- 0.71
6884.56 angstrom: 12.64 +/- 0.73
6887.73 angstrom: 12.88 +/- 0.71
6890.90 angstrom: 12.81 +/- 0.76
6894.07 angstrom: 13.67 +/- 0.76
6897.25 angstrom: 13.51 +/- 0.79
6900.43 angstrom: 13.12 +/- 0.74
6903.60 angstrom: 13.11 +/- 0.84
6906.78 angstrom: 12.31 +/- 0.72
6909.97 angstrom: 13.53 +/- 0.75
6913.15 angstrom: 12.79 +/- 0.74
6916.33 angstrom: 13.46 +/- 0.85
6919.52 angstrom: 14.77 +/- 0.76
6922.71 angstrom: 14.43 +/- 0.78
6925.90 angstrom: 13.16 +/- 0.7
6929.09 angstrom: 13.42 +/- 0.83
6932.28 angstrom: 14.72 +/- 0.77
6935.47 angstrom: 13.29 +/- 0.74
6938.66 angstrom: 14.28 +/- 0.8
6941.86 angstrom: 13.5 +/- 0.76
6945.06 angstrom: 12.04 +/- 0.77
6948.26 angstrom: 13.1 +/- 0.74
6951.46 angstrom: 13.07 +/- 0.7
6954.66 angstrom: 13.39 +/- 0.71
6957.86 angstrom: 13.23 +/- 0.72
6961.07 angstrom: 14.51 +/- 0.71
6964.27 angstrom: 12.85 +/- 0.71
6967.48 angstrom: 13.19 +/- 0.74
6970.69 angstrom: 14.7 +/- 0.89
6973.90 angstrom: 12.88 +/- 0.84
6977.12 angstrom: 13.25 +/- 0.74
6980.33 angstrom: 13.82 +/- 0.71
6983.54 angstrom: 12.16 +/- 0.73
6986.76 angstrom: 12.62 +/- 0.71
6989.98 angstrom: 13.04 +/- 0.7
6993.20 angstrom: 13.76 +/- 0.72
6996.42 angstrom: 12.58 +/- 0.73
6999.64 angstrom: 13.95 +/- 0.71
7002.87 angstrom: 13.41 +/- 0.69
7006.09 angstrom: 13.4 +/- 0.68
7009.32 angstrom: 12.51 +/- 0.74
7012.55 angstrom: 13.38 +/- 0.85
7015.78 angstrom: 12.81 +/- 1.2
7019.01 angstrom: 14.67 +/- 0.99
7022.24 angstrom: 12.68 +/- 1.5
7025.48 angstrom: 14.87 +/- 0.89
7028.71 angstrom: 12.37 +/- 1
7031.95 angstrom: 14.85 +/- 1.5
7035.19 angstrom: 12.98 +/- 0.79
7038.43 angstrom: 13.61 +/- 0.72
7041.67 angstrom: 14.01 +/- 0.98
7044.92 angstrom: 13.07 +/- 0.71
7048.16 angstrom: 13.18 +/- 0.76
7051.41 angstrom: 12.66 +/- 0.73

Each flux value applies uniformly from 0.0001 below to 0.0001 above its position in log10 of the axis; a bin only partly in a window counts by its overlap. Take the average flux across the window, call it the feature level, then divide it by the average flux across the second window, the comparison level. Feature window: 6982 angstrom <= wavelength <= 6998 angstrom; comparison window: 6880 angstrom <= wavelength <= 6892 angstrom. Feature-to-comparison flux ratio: 1.01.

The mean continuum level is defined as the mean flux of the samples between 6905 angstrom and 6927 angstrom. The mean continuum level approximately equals 13.5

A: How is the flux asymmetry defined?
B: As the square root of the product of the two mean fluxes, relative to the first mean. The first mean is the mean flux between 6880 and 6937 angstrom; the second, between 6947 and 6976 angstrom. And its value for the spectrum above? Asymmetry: 1.00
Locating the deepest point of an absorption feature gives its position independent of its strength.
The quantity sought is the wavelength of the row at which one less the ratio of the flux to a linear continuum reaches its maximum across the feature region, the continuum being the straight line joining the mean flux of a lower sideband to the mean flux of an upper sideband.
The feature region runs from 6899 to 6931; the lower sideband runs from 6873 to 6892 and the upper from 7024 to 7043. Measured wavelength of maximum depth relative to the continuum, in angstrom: 6906.78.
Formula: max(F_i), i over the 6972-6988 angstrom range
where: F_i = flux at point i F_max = 13.82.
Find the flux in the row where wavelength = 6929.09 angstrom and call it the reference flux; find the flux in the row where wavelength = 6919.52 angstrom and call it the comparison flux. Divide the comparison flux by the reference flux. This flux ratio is 1.10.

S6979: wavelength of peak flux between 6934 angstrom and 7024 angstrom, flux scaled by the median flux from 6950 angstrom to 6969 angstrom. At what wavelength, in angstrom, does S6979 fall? 6970.69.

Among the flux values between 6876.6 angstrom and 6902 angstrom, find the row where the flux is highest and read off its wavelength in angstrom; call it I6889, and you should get 6894.07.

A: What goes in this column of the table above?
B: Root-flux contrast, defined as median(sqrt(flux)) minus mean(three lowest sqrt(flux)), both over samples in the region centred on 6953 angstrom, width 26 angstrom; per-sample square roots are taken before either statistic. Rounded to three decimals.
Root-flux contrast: 0.072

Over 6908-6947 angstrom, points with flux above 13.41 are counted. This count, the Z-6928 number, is 8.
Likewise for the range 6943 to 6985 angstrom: 3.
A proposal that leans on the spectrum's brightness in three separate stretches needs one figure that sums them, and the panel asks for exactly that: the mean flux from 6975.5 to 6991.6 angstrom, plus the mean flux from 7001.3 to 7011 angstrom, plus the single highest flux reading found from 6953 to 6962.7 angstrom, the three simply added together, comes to 40.6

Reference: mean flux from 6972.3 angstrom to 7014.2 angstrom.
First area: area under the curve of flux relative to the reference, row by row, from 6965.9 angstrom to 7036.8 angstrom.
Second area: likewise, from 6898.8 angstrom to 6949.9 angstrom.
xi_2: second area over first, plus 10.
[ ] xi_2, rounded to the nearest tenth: 10.7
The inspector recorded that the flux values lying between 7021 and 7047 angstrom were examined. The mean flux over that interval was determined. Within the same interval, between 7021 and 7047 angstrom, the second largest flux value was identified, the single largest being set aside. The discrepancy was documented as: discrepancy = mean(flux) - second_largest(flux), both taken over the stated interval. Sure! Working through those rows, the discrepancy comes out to -1.29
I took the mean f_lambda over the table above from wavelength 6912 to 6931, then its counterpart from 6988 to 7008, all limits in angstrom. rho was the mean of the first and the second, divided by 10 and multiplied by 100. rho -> 135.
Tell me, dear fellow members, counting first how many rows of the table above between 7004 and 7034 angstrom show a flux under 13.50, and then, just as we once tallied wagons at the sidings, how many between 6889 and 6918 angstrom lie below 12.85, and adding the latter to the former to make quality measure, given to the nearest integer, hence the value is 9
